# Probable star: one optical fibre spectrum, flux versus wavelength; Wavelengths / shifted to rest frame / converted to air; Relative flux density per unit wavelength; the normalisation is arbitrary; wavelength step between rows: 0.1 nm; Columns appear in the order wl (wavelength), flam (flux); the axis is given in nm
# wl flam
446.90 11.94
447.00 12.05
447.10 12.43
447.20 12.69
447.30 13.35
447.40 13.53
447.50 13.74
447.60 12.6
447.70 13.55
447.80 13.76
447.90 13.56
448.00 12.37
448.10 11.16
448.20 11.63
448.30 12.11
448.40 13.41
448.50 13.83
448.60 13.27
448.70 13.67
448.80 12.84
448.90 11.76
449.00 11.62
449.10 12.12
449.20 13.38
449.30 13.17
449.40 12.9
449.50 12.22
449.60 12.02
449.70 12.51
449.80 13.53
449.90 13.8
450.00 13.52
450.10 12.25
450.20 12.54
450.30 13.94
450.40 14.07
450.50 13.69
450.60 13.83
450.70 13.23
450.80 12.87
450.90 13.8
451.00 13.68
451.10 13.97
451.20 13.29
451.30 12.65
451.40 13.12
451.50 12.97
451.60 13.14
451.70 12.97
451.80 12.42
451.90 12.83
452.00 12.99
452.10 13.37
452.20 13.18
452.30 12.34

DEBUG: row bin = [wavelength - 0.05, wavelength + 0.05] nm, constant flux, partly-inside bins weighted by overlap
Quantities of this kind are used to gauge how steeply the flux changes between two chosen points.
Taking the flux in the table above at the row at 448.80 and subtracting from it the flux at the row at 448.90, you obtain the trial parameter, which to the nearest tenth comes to 1.1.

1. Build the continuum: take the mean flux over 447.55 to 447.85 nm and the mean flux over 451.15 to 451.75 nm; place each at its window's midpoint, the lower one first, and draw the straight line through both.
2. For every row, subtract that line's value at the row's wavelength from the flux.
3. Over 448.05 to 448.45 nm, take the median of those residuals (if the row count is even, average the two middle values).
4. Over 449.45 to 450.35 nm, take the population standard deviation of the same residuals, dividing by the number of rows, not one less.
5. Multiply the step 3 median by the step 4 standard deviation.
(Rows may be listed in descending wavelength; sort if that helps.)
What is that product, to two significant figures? -1.0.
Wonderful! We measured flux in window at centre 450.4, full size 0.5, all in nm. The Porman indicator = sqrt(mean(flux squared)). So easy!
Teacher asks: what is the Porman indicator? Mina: 13.6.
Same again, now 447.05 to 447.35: 12.8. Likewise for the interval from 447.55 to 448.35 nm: 12.6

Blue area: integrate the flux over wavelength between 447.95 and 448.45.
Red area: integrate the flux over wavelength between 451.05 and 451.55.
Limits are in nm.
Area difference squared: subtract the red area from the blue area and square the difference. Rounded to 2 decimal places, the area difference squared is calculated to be 0.28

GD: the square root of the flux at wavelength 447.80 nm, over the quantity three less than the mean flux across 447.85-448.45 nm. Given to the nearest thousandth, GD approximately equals 0.396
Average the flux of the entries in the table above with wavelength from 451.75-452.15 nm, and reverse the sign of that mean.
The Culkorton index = -12.9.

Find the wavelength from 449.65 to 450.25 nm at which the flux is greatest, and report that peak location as 449.90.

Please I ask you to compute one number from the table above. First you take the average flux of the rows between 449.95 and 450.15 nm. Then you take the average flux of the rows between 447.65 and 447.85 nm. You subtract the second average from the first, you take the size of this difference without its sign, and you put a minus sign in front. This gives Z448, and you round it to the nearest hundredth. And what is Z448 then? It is -0.77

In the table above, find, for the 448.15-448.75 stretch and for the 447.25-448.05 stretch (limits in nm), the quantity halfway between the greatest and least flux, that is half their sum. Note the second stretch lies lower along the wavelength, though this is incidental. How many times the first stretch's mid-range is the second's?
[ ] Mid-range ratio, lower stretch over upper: 1.03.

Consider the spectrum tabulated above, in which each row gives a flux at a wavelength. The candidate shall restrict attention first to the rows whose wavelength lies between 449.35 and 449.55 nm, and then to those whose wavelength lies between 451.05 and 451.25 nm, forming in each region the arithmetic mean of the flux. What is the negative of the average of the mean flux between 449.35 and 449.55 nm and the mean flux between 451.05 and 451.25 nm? -13.1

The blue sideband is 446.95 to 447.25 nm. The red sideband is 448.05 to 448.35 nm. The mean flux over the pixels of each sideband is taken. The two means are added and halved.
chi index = 12.0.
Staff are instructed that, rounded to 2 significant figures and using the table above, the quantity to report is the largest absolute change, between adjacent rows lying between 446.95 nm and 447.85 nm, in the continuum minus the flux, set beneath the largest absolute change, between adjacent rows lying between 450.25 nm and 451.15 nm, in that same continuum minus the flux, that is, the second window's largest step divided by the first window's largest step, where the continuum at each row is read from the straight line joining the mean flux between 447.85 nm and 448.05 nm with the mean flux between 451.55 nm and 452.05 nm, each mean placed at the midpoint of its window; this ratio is 0.82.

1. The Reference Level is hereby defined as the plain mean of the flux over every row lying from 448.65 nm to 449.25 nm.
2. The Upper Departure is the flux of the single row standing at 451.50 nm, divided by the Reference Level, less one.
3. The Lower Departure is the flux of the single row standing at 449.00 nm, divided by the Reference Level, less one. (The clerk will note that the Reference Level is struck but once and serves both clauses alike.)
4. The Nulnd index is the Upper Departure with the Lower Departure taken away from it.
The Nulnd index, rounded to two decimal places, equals 0.11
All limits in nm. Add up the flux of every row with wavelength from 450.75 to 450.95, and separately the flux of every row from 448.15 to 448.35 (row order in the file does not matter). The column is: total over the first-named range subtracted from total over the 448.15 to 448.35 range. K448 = -2.9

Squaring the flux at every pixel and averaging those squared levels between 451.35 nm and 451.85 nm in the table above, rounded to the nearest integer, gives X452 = 167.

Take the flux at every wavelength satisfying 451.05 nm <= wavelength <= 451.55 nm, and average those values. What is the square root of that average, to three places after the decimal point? 3.633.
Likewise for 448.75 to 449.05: 3.475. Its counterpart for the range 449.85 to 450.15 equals 3.632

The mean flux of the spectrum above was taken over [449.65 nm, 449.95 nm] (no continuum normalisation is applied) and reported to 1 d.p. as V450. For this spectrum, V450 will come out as 13.3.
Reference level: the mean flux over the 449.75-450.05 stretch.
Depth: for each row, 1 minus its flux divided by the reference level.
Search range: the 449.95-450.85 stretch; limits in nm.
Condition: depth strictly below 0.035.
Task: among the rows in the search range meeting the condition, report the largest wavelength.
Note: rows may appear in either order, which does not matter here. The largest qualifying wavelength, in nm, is 450.70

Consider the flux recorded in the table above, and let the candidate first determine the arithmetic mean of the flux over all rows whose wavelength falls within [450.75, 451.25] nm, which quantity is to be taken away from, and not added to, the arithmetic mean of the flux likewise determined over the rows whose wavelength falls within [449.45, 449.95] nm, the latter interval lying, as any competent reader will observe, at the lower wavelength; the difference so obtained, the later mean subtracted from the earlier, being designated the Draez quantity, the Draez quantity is -0.71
